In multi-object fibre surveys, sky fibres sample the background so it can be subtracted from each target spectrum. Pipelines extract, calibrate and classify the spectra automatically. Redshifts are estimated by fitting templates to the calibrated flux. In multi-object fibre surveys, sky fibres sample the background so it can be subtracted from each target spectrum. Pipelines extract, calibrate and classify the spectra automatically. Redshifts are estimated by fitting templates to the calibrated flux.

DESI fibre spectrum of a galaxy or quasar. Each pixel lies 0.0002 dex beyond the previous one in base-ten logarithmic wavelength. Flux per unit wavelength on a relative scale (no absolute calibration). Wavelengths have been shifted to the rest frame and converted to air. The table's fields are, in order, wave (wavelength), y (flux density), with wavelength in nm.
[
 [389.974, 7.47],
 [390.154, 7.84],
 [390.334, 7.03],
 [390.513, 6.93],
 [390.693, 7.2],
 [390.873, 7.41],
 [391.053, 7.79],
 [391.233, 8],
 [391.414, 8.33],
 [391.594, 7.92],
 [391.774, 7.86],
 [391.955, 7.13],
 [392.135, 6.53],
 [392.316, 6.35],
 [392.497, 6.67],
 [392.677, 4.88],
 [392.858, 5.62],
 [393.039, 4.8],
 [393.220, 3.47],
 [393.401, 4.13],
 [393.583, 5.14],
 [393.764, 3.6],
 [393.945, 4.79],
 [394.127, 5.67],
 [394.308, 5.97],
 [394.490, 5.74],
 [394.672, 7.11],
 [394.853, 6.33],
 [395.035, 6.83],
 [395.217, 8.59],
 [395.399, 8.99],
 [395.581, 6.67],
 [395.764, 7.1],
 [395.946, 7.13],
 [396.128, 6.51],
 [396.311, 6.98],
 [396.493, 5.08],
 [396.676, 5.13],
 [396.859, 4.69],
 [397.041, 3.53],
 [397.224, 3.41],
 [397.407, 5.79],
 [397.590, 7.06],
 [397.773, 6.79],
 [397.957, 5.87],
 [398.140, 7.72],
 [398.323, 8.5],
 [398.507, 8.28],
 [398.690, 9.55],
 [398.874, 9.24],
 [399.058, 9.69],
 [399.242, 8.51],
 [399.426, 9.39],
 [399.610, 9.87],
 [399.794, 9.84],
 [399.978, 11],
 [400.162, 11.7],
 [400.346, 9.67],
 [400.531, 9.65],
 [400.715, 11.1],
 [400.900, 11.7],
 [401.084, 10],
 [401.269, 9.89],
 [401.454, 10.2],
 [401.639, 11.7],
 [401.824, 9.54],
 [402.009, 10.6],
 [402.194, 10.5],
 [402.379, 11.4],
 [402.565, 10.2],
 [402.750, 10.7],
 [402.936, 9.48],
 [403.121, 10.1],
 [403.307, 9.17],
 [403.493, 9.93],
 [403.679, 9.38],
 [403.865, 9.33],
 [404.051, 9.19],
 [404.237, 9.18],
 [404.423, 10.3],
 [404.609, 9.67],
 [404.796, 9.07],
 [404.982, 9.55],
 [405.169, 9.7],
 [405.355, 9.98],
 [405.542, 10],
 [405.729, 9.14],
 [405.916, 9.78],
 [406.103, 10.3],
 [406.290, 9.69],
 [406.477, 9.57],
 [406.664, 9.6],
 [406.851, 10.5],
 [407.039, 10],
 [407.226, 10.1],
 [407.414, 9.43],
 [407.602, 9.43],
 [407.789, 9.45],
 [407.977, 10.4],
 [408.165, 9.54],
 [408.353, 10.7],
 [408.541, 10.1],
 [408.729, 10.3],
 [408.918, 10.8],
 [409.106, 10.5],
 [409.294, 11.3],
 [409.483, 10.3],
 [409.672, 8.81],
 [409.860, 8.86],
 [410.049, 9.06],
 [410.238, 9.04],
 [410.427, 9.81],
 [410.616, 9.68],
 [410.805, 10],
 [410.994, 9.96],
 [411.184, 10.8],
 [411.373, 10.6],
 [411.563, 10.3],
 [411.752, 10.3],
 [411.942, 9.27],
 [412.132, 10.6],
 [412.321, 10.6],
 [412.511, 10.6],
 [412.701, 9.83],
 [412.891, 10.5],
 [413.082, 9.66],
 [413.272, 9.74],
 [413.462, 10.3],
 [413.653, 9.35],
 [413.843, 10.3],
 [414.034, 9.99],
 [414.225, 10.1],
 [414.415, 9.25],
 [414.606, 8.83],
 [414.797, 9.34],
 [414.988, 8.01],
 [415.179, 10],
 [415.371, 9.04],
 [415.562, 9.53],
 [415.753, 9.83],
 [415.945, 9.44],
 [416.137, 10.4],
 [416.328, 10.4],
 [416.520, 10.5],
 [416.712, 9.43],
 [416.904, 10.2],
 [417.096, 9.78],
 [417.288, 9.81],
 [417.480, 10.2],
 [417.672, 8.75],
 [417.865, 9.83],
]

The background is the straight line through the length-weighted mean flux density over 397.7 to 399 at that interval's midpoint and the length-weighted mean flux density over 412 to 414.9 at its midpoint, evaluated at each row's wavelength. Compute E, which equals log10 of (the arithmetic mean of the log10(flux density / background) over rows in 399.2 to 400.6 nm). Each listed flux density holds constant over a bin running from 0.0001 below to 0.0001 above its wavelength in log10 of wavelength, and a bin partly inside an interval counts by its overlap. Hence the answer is -1.10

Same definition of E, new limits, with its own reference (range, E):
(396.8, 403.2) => -1.63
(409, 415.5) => -2.66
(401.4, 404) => -1.14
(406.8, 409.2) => -1.42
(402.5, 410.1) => -1.45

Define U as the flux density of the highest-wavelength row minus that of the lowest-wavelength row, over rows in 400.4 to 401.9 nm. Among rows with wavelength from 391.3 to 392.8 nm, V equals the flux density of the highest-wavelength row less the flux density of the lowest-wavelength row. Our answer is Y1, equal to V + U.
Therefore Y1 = -3.6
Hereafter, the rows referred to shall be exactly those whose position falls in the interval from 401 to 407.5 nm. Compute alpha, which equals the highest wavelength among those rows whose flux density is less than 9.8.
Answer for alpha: 407.414 nm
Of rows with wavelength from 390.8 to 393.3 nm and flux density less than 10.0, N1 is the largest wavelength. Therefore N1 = 393.220 nm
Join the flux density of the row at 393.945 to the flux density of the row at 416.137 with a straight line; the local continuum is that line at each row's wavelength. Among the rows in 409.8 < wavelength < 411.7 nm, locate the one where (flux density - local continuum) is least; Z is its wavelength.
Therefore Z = 409.860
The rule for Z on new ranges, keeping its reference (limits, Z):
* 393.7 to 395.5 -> 393.764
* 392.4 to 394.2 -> 393.764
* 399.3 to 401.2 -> 400.531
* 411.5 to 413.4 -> 411.942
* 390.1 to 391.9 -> 390.513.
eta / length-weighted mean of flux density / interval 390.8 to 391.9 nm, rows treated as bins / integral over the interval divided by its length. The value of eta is 7.9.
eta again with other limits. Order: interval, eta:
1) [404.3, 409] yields 9.9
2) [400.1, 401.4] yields 10.5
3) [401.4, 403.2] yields 10.5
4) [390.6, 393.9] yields 6.2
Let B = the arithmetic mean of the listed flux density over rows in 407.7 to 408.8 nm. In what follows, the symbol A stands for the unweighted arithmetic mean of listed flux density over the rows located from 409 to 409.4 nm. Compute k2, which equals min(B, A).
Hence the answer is 10.1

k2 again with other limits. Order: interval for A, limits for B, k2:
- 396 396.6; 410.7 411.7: 6.2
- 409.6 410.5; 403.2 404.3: 9.1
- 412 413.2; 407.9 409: 10.3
